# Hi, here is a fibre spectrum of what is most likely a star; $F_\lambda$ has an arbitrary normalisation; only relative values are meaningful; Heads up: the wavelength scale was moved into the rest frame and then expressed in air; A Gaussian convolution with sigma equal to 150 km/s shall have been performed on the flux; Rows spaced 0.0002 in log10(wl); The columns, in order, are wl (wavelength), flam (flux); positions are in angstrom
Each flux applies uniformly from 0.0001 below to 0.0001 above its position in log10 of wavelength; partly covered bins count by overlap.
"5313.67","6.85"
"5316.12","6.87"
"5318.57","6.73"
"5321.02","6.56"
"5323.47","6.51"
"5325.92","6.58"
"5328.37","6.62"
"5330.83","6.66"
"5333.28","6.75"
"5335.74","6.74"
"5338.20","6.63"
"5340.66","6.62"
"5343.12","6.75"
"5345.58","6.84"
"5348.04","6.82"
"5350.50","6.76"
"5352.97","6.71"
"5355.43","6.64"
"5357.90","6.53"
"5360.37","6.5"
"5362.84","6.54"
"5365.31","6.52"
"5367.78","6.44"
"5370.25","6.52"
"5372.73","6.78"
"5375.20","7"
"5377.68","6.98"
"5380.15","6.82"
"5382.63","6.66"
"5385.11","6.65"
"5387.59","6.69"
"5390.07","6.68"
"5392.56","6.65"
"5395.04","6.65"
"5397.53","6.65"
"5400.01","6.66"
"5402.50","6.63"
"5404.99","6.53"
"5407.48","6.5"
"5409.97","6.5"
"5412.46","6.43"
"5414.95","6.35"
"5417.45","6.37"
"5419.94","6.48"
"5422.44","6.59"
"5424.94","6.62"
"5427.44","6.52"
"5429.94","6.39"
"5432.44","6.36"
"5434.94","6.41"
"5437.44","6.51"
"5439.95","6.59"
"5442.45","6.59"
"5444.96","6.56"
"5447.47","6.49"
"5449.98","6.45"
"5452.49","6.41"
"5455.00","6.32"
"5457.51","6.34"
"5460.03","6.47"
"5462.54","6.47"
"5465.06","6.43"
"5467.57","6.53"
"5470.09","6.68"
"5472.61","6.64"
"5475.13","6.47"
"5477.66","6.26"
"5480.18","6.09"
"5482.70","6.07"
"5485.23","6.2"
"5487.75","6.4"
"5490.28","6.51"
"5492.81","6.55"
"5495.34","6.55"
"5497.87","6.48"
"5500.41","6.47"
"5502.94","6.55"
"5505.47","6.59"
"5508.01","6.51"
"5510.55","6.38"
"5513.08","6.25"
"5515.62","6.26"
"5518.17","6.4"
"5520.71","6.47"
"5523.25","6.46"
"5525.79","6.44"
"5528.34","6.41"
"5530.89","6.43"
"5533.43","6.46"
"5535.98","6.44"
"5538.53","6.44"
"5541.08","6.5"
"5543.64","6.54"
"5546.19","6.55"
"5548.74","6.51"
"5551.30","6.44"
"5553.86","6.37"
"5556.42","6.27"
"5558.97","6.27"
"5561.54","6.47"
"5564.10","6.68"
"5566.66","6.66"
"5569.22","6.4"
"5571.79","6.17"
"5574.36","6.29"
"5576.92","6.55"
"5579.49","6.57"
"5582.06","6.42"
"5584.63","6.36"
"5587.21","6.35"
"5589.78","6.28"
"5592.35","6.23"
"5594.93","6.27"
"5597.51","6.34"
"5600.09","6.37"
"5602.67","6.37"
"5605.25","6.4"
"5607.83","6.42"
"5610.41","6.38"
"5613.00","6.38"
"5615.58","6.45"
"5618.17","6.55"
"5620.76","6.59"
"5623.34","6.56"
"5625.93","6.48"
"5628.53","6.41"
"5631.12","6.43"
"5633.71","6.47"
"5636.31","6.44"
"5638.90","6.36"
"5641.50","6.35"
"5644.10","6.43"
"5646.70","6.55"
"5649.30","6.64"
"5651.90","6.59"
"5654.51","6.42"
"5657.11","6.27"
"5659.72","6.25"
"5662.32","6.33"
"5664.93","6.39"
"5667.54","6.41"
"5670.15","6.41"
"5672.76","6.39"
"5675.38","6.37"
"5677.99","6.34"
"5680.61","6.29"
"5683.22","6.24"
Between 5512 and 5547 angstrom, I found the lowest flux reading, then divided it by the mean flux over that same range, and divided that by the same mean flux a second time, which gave 0.151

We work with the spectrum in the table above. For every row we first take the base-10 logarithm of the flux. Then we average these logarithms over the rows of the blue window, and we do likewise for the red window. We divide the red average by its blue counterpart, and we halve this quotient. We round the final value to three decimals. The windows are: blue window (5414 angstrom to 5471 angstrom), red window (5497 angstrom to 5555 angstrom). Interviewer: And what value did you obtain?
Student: 0.499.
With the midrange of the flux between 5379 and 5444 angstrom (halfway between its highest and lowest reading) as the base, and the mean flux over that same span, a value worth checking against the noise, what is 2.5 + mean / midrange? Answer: 3.50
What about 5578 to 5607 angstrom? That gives 3.49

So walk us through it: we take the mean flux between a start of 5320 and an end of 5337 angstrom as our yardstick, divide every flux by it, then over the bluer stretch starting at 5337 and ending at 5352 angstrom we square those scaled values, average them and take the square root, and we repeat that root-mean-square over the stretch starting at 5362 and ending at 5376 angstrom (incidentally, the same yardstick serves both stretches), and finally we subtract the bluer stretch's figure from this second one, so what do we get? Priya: -0.015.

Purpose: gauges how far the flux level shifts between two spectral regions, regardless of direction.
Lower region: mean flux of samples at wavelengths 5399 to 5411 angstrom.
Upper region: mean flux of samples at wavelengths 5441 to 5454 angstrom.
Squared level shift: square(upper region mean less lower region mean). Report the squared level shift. 0.00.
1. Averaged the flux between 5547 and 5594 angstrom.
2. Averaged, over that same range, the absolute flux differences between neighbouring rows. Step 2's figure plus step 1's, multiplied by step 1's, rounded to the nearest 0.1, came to 41.7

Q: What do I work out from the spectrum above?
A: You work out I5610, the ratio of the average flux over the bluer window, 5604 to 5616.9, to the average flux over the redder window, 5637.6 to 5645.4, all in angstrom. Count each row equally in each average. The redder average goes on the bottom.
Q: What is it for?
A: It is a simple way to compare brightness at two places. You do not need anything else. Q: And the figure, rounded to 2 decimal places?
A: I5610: 1.00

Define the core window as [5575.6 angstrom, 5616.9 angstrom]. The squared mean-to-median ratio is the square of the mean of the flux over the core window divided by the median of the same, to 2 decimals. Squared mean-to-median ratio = 1.00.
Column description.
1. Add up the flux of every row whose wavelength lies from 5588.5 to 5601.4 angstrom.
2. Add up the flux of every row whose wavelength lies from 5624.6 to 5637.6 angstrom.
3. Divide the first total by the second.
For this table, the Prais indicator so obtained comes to 0.98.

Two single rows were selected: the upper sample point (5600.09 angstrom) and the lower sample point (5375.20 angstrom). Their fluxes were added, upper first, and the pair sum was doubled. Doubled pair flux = 26.74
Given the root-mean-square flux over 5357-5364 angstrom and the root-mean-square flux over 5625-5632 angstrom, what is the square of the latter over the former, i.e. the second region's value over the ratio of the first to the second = 6.4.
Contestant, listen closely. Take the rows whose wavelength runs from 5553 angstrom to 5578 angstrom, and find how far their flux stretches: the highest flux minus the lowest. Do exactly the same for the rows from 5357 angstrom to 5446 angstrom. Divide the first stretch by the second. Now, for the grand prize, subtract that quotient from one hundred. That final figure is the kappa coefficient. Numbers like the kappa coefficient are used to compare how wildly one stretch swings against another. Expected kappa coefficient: 99.2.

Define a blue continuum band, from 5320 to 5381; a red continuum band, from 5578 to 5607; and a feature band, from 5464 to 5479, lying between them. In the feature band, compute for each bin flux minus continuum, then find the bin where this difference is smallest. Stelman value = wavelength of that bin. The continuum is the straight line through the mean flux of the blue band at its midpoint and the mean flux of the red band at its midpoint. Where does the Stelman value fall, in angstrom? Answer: 5477.66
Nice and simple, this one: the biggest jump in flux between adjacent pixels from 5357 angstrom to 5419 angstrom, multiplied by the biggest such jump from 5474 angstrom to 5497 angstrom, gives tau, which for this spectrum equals 0.05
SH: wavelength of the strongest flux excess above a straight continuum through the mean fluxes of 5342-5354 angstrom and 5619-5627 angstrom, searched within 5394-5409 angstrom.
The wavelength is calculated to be 5400.01 angstrom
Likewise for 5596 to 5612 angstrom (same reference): 5607.83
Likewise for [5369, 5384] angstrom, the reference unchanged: 5375.20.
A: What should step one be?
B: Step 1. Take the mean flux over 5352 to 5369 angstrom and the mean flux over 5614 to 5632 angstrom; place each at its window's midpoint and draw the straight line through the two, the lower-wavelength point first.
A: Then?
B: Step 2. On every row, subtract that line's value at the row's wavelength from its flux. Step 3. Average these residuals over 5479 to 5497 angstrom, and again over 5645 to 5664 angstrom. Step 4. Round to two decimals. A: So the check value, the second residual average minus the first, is 0.13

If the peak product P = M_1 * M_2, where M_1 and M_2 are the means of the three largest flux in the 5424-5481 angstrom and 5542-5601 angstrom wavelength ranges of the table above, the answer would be 44.1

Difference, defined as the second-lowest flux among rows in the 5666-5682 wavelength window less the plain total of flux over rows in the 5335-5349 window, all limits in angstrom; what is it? -34.1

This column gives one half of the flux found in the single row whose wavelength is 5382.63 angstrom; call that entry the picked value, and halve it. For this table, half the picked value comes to 3.33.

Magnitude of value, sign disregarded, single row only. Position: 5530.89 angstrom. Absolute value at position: 6.4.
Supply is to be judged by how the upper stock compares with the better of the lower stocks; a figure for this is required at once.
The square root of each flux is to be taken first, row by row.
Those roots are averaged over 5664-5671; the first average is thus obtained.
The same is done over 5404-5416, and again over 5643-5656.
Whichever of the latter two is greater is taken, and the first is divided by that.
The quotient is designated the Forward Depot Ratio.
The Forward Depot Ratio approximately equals 0.991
